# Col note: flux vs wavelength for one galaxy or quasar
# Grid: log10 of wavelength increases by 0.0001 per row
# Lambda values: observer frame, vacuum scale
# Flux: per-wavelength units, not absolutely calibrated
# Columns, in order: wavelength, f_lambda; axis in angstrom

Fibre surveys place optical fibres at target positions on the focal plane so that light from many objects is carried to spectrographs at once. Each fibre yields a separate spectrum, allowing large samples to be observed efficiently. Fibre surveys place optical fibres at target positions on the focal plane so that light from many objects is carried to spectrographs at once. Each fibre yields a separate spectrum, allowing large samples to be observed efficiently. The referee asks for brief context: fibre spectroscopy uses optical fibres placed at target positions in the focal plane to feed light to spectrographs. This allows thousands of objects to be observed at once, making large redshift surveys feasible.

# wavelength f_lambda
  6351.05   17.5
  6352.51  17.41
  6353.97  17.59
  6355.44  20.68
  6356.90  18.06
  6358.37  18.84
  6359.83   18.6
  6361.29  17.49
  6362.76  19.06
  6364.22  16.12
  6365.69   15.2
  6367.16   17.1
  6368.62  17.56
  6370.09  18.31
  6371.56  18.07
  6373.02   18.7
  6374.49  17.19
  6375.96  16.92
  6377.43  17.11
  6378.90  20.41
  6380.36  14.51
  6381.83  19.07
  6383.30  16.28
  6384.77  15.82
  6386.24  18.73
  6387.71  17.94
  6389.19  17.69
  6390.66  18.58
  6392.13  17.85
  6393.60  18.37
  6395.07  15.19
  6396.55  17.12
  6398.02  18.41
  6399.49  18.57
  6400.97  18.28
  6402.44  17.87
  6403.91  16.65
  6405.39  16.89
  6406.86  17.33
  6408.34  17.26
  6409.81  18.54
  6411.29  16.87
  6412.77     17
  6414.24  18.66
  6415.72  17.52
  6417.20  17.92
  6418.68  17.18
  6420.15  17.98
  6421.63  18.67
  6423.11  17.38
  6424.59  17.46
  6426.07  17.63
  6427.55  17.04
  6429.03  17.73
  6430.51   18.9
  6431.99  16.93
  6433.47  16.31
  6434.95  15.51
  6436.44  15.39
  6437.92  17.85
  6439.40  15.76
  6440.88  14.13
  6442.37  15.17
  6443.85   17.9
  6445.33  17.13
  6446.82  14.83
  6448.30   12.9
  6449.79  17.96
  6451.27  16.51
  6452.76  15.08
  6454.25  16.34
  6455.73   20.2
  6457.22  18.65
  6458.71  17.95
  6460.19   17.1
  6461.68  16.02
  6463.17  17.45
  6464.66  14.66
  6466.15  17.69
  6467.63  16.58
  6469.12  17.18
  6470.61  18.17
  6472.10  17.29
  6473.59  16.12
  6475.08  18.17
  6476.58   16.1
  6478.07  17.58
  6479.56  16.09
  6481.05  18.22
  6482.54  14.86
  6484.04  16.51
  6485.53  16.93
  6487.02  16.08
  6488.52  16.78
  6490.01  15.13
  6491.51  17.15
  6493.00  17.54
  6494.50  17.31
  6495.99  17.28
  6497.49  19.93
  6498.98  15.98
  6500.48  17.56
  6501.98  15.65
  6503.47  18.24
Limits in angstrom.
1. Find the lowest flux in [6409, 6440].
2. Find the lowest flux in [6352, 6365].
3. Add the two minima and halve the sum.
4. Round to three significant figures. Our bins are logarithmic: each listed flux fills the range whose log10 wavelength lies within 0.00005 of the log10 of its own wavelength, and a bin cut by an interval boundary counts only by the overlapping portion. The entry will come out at 15.8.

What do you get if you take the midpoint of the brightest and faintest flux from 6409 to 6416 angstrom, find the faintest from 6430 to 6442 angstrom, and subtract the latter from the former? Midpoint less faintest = 3.6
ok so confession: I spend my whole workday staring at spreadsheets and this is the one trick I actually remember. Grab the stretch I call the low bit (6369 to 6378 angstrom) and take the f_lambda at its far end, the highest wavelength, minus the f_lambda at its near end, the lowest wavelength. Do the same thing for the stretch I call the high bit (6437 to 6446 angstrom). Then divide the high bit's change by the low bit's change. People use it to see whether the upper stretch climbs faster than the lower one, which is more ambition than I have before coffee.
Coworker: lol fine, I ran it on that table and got 0.6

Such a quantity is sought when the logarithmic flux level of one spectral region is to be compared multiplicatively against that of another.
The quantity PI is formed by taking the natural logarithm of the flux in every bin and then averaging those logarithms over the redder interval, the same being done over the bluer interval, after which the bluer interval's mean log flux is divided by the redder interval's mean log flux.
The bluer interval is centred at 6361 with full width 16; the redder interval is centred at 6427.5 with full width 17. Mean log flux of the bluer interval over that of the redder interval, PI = 1.01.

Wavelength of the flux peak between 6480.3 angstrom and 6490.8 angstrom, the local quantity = 6481.05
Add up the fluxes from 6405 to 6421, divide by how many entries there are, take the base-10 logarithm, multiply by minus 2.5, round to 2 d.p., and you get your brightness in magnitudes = -3.11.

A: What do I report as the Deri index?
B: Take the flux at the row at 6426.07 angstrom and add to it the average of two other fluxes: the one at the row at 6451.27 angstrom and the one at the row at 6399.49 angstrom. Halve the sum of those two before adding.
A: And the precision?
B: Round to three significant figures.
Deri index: 35.2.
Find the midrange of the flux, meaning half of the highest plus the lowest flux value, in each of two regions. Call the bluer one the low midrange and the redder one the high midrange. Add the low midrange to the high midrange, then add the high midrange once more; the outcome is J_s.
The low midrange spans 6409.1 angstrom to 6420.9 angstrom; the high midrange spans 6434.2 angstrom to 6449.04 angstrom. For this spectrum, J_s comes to 48.6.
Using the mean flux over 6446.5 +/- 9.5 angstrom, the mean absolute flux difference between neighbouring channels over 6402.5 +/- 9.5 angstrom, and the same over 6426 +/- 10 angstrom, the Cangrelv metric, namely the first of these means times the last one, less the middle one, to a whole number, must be 12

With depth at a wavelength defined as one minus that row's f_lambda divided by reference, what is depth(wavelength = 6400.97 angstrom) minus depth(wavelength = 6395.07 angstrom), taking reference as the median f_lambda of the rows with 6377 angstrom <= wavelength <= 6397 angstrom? -0.174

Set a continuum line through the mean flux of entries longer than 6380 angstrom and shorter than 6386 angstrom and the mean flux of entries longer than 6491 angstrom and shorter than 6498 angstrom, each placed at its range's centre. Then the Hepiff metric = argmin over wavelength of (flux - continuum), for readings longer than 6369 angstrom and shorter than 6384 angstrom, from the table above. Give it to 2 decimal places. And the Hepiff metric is 6380.36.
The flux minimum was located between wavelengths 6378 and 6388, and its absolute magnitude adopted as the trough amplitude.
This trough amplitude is 14.5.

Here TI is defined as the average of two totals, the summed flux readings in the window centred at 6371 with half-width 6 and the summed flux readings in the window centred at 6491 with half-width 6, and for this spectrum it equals 137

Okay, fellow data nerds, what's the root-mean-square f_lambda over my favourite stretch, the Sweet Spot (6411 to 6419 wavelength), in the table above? 17.5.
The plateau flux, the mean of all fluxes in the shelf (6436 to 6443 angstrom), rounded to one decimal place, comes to 15.7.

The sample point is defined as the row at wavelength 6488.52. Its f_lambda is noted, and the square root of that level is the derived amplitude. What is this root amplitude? 4.10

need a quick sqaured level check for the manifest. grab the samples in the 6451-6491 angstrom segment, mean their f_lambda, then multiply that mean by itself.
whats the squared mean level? 285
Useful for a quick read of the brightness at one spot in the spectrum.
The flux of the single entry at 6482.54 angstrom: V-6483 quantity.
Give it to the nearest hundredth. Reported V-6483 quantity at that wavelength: 14.86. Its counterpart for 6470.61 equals 18.17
